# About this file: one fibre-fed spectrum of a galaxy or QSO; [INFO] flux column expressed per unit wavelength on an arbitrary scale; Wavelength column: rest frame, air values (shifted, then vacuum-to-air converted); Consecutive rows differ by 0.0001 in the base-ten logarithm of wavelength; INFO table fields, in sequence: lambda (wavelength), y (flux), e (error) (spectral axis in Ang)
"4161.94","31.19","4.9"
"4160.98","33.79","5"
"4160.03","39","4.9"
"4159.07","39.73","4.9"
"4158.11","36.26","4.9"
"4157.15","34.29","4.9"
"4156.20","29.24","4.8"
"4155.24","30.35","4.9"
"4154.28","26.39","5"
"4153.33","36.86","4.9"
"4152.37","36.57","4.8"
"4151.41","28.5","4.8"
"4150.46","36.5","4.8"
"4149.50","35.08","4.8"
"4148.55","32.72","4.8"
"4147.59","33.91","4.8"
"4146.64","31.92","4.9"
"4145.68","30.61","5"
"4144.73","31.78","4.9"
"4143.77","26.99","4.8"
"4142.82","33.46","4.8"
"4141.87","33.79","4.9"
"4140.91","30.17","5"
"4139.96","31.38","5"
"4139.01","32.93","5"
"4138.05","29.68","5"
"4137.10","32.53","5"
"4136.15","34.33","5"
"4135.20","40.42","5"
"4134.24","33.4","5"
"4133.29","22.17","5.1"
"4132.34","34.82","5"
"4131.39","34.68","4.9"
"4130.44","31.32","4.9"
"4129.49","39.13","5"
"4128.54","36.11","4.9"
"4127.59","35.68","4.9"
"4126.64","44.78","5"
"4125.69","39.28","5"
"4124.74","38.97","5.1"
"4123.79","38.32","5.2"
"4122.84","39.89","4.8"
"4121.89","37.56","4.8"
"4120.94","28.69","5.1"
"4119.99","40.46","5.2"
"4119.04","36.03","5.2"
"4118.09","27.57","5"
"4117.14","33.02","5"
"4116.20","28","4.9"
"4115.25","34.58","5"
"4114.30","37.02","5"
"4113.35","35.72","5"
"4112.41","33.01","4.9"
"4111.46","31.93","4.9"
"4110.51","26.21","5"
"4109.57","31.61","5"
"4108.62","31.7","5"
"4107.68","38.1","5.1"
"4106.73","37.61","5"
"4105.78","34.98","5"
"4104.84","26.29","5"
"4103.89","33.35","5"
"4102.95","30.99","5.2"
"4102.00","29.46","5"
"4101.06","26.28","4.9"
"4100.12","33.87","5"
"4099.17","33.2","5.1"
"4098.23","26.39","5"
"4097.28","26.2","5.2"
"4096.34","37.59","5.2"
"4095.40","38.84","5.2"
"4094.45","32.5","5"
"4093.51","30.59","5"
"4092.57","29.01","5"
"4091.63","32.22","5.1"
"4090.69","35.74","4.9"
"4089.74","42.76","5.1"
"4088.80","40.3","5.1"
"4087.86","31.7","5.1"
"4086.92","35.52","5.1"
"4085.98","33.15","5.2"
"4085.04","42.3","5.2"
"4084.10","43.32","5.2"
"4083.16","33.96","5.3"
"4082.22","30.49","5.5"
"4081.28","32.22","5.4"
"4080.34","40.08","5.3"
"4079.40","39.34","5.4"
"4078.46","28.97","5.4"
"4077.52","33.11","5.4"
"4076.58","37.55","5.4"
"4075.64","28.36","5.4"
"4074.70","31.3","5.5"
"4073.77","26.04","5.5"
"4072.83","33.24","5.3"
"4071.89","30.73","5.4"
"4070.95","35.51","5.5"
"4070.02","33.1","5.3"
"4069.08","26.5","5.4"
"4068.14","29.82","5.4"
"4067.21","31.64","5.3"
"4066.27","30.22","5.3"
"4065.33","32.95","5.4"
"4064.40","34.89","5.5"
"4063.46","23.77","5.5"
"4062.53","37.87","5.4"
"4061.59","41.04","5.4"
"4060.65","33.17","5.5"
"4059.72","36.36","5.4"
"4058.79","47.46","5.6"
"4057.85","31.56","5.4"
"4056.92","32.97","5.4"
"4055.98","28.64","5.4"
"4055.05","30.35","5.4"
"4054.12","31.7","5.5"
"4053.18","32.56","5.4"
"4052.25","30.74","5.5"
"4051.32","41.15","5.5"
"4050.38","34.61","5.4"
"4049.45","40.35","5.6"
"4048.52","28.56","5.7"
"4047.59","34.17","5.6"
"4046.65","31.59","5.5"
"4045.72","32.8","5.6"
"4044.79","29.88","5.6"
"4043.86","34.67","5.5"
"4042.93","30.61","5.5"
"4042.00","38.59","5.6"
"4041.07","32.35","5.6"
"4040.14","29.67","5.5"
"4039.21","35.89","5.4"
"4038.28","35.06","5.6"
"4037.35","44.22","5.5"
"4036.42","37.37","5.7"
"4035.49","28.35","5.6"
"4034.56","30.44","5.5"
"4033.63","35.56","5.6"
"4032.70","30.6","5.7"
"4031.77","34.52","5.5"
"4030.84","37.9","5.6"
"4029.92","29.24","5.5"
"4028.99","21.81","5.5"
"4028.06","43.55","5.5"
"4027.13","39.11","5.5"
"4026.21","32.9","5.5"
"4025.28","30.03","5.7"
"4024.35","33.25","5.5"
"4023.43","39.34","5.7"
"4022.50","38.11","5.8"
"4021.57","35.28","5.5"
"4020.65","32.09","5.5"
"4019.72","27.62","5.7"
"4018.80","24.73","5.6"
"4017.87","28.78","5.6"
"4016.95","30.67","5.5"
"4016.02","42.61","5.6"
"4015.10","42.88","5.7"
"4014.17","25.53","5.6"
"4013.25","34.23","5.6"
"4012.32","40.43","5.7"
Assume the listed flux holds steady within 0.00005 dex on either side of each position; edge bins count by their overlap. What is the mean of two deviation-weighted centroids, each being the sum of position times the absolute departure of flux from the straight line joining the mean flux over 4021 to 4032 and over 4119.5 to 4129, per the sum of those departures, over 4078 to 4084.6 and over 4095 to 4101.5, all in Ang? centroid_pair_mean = 4090.0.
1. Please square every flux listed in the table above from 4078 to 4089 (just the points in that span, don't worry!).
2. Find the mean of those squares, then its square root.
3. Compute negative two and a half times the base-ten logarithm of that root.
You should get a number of -3.90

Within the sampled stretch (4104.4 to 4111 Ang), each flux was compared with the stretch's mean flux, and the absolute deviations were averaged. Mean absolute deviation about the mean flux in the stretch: 3.9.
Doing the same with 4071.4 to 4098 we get 4.1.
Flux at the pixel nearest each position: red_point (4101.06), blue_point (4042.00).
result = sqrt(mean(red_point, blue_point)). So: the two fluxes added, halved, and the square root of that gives 5.70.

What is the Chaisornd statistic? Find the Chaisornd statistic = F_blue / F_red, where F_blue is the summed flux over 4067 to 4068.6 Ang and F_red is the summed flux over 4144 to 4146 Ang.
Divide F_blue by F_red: 0.99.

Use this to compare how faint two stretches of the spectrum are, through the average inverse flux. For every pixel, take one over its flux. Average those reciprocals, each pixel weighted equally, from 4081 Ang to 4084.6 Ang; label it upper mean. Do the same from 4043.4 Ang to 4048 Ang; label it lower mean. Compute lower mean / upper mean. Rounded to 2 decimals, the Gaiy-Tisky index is 1.06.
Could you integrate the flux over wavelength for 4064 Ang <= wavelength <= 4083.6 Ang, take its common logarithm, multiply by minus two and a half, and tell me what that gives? -7.0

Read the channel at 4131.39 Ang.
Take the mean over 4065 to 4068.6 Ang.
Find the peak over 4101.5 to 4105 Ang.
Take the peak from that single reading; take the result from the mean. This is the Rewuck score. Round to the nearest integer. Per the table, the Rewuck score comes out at 30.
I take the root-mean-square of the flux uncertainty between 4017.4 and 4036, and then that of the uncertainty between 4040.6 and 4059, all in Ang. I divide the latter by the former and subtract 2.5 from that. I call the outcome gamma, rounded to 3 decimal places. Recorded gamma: -1.512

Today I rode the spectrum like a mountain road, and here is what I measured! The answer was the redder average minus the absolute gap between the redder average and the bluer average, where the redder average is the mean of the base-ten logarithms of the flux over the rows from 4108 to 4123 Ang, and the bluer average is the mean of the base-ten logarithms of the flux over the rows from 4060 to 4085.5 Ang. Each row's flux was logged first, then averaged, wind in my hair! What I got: 1.52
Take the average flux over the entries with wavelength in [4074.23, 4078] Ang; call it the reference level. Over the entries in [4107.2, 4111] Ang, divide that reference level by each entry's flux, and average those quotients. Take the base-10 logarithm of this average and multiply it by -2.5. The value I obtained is -0.04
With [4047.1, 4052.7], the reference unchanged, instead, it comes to 0.06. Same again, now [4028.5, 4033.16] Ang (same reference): -0.10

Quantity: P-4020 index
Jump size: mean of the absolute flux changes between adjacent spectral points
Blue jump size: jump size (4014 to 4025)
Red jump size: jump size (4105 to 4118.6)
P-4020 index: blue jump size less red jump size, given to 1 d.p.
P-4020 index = 1.6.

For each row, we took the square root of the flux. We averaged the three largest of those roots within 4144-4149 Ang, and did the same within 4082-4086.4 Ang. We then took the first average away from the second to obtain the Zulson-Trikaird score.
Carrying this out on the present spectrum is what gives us 0.57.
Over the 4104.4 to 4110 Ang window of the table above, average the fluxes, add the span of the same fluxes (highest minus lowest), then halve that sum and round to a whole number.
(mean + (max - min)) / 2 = 23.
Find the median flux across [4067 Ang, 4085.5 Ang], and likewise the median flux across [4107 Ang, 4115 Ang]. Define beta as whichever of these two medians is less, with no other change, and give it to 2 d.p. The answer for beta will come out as 32.47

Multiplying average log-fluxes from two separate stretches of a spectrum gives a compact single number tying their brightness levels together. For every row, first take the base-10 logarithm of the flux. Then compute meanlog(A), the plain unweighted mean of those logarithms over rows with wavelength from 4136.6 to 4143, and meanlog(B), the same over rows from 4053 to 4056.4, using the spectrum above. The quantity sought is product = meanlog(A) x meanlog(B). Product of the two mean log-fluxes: 2.24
